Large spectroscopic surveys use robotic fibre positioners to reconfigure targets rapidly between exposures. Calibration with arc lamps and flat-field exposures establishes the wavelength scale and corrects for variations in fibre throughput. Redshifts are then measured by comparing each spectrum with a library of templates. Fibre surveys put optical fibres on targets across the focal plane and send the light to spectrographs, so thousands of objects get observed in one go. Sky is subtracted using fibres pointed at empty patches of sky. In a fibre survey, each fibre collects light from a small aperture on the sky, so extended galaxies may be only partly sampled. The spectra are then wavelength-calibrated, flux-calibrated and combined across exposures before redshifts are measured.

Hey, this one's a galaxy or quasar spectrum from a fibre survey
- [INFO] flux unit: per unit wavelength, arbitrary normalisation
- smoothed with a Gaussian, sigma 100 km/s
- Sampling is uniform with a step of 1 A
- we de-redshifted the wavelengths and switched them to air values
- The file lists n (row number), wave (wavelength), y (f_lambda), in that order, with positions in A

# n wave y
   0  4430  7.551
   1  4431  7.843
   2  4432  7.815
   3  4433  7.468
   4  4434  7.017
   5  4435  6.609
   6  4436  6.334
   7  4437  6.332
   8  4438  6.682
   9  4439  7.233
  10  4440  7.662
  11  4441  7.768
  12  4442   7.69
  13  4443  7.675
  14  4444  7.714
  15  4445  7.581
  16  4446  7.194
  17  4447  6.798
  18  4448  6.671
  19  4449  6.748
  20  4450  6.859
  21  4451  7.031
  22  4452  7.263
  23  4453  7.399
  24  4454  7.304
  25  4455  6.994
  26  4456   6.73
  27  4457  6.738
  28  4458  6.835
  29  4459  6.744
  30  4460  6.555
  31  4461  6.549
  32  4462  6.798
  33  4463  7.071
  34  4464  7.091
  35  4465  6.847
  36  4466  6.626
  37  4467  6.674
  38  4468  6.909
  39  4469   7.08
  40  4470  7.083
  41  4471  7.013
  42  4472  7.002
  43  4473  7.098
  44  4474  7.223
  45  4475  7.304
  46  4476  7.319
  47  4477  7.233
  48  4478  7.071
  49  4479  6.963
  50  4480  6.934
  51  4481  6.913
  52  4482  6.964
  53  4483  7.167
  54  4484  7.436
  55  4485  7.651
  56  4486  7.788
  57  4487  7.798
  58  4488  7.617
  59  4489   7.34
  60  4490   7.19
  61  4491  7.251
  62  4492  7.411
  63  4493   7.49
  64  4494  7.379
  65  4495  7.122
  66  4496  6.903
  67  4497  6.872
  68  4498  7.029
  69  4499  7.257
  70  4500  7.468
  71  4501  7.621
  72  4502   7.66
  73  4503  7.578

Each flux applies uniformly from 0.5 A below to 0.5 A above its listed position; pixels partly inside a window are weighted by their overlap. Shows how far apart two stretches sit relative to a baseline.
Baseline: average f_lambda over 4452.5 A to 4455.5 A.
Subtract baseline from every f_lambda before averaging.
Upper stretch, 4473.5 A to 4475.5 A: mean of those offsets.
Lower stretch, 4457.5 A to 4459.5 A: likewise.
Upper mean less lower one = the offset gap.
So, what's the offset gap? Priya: 0.5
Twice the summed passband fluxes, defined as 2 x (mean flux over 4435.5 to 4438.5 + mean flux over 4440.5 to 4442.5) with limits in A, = 28.4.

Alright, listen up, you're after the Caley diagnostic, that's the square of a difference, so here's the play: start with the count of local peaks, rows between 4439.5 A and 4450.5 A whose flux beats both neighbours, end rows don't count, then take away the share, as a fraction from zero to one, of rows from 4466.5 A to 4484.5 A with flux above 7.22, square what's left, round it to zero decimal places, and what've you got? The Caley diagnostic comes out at 3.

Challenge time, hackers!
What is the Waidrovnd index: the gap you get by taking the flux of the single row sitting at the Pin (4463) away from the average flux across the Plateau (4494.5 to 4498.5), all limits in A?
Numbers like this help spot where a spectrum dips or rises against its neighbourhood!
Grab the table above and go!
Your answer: -0.09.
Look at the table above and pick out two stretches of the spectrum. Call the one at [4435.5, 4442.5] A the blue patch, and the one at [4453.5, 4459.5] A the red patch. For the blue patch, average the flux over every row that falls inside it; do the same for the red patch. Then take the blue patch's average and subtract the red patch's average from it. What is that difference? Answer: 0.21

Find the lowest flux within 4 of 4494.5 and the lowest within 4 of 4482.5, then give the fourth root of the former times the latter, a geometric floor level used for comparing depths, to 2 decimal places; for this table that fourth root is 2.63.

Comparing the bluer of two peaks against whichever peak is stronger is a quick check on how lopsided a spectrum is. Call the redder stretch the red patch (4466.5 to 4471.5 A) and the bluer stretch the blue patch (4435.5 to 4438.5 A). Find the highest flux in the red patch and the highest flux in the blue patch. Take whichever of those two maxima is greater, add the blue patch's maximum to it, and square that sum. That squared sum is 189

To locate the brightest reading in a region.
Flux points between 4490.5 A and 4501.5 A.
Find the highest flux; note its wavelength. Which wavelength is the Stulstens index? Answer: 4501 A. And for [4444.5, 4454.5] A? 4445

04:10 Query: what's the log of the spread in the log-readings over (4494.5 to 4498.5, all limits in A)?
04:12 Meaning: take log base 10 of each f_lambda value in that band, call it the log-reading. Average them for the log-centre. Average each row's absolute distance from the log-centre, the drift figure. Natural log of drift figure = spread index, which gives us -5.14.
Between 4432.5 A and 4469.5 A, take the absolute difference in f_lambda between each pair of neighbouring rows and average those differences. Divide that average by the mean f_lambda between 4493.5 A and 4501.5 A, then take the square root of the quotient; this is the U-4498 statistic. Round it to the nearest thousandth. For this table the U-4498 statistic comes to 0.164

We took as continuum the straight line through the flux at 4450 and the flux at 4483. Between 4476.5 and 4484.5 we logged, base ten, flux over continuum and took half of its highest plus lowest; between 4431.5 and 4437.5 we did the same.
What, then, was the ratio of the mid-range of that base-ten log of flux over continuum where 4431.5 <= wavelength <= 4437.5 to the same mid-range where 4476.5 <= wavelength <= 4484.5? 45.0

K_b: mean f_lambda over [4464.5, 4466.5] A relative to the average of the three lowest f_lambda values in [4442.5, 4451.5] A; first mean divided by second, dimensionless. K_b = 1.00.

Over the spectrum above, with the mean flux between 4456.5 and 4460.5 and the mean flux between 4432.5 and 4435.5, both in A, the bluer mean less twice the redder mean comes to -6.40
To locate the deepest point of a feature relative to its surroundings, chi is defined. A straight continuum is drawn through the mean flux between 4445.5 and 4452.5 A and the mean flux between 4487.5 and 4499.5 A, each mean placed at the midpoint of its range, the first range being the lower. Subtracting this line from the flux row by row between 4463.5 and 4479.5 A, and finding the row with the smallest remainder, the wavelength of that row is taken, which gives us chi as 4466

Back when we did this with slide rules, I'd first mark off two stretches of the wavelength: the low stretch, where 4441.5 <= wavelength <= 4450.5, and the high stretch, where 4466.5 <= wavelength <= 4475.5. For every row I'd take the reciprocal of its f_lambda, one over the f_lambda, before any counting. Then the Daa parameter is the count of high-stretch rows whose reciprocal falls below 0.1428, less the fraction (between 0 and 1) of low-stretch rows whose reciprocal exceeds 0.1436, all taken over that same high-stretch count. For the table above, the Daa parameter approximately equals 0.926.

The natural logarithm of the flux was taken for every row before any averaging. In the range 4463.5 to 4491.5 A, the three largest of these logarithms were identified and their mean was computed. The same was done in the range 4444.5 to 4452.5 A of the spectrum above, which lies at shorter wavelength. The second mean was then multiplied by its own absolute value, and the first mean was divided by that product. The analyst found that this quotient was 0.515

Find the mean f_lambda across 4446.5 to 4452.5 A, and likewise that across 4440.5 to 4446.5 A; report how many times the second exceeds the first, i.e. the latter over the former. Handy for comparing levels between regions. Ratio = 1.10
